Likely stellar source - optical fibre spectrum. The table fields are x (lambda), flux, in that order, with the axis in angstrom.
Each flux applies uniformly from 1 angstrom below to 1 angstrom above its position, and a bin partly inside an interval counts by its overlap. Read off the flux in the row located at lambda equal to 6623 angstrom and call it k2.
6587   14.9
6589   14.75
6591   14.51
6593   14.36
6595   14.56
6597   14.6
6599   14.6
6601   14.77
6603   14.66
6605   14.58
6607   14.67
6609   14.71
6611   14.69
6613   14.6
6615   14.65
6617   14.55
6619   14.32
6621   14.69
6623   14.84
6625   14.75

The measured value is 14.84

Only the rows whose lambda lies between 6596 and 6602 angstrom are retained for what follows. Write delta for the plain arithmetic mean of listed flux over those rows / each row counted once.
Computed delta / 14.7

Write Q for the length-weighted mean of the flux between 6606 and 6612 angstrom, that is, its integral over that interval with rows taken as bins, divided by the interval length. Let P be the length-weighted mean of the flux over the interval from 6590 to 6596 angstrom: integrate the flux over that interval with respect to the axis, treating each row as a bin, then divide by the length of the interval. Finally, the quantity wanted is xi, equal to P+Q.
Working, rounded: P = 14.5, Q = 14.7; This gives 29.2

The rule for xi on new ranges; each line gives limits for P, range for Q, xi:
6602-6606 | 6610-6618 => 29.2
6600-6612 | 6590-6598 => 29.2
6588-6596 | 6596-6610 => 29.2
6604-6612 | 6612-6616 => 29.3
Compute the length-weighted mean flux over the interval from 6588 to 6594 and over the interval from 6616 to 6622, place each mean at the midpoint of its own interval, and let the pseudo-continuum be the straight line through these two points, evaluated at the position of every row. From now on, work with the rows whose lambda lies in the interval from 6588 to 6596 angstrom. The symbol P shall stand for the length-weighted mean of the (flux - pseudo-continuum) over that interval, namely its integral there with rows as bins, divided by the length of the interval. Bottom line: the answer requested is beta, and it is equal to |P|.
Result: 0.006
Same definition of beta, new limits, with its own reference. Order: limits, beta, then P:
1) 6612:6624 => 0.088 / 0.088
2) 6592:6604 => 0.057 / 0.057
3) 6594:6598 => 0.044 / 0.044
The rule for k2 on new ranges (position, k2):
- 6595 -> 14.56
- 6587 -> 14.9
